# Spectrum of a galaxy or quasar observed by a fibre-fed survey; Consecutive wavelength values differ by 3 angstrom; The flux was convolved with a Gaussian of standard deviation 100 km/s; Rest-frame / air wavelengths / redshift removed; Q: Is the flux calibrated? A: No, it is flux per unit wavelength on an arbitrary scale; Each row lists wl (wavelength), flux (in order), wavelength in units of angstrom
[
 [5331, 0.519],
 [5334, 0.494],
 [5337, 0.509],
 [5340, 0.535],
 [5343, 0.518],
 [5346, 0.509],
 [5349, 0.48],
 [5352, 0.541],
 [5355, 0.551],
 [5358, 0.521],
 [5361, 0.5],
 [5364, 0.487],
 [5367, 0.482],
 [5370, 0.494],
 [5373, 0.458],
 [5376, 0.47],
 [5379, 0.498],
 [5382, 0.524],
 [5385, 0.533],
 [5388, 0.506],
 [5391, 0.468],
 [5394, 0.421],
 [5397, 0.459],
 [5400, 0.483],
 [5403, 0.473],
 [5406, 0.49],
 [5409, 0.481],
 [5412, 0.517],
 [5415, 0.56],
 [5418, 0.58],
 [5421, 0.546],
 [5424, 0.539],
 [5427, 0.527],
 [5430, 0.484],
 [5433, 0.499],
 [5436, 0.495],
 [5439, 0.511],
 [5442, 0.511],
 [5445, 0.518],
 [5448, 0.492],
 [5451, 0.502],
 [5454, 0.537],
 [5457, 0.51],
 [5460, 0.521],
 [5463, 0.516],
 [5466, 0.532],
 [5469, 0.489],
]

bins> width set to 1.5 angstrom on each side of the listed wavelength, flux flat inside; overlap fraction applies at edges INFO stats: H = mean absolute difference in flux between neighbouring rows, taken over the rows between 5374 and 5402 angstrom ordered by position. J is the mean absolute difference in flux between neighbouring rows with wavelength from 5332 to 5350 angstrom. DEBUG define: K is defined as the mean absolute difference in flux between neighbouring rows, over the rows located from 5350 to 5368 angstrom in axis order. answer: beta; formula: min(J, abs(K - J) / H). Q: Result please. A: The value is 0.0192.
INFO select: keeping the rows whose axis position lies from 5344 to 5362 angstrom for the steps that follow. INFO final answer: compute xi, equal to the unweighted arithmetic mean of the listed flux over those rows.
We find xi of 0.517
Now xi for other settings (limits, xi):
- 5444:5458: 0.512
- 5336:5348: 0.518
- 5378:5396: 0.492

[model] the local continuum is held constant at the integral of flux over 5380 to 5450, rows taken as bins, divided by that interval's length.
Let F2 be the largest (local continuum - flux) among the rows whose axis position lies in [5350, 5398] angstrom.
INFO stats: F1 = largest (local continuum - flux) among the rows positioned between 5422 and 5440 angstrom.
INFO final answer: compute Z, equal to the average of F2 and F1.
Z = 0.053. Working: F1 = 0.021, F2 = 0.084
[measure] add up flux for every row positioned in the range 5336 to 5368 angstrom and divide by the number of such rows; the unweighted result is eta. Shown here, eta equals 0.512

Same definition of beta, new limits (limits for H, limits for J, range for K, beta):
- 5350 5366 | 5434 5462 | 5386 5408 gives 0.0165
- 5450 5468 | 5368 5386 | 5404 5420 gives 0.0222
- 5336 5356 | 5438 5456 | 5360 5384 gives 0.0156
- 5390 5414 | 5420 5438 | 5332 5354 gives 0.0162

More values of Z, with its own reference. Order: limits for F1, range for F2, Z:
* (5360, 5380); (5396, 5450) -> 0.047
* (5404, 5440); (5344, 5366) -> 0.025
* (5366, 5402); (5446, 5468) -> 0.049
